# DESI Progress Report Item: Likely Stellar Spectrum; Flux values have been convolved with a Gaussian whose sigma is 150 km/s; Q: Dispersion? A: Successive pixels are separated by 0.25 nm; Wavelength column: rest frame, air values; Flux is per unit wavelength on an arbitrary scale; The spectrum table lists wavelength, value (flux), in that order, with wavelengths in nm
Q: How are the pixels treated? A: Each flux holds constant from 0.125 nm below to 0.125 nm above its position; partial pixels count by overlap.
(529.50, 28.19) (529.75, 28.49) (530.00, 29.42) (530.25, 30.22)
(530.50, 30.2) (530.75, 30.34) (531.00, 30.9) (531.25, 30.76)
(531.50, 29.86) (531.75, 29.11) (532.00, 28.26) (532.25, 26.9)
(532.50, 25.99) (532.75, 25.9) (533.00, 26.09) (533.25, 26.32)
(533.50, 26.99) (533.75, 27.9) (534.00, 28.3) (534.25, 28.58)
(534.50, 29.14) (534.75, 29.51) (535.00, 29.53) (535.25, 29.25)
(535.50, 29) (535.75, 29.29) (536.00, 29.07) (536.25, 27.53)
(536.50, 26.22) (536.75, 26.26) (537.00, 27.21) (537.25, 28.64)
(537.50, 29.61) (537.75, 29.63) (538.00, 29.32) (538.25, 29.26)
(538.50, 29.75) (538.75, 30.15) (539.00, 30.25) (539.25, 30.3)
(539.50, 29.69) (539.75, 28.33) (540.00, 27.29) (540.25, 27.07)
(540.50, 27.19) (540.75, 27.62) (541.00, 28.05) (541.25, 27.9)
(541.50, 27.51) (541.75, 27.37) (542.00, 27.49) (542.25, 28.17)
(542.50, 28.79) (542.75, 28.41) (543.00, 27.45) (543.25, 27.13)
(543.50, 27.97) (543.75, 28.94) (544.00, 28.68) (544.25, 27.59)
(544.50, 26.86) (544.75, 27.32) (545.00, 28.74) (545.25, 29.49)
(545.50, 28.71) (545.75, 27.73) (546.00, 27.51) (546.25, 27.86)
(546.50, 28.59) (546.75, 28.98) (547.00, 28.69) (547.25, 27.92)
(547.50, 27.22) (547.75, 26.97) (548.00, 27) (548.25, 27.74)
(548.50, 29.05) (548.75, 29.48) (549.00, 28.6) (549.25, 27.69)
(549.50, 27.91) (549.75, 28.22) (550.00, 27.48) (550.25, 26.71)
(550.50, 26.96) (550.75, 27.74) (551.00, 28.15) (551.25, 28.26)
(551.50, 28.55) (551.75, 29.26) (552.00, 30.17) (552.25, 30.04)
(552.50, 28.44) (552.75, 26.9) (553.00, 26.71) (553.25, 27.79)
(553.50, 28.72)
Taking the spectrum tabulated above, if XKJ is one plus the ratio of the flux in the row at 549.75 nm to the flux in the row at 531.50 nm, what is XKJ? 1.95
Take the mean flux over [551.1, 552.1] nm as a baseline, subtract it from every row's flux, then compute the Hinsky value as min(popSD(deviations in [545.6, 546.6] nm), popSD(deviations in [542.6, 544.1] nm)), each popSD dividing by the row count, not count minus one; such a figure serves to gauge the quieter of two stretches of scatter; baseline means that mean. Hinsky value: 0.41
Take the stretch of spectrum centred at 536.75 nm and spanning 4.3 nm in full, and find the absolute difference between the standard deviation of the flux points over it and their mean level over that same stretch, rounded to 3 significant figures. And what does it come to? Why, 27.6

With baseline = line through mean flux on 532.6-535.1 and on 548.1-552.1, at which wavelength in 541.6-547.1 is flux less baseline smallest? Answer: 544.50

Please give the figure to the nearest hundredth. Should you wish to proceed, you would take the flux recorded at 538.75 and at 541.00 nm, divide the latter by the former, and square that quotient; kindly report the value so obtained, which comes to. 0.87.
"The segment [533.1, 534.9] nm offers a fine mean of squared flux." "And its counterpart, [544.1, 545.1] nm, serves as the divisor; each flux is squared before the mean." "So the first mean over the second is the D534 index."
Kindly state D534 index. 1.04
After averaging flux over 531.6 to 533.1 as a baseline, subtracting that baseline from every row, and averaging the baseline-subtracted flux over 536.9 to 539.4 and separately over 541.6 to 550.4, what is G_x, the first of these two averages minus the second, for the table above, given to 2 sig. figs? 1.4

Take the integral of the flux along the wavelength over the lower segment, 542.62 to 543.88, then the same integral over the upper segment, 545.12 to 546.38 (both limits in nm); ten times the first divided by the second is 9.9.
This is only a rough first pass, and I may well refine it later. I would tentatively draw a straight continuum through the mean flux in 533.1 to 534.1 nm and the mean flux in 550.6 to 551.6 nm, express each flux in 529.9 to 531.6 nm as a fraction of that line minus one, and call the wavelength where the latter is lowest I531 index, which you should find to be 530.00 nm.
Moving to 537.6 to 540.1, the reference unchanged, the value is 540.00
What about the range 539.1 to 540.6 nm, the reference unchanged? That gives 540.25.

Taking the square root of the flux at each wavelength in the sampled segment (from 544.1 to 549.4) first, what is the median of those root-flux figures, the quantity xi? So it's 5.28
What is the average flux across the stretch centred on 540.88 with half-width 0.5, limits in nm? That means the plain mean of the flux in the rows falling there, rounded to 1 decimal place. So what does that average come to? 27.7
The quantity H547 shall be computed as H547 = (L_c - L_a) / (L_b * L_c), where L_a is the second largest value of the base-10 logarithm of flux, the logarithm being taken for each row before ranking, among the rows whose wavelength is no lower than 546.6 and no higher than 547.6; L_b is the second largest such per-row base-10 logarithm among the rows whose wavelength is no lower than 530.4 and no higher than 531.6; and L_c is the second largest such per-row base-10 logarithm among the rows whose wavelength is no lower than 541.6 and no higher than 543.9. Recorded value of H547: 0.001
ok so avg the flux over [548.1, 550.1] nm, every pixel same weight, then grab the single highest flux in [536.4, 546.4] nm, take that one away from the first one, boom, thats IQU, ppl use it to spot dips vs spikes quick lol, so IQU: -2.0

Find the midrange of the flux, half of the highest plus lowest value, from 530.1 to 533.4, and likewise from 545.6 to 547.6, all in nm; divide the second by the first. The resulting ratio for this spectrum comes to 0.99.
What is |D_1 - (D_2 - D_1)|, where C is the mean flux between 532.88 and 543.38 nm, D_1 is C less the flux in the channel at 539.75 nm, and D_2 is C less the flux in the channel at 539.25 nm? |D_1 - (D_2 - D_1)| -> 1.9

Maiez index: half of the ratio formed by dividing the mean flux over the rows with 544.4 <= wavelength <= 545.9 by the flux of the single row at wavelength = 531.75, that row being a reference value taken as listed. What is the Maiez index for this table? 0.48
